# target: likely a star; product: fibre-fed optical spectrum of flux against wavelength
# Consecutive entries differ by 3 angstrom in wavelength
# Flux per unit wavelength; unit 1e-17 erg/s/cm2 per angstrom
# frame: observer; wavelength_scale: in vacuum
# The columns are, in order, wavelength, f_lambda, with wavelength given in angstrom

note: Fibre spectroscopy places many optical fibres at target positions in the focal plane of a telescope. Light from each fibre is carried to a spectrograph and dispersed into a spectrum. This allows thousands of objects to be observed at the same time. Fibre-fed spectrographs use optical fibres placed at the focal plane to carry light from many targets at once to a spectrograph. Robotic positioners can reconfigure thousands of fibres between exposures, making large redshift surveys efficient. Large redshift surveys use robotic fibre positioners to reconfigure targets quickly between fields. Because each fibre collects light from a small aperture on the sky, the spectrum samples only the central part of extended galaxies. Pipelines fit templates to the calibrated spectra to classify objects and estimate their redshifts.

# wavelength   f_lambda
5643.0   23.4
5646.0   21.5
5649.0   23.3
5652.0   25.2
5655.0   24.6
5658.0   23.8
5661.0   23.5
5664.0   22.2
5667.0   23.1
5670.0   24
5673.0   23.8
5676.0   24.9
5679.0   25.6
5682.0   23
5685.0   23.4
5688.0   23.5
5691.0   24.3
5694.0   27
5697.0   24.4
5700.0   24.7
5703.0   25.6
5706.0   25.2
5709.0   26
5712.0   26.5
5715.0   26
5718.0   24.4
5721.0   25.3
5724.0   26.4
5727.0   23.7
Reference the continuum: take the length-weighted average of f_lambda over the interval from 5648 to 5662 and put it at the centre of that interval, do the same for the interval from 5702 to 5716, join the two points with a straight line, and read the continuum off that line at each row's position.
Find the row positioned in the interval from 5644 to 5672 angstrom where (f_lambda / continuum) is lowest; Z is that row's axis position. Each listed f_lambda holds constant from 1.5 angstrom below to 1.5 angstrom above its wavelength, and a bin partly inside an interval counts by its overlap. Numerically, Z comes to 5646.0 angstrom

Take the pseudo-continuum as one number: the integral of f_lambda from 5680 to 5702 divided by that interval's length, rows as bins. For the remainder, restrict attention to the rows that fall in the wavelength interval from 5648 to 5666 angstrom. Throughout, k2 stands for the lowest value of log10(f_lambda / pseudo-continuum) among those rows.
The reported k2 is -0.04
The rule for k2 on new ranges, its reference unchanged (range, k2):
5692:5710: 0.00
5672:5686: -0.03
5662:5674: -0.04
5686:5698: -0.02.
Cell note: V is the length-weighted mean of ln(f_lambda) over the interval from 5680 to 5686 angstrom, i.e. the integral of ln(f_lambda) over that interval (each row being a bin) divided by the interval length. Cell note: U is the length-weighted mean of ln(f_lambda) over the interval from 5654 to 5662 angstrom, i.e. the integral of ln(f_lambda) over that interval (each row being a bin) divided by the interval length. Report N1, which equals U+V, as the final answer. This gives 6.33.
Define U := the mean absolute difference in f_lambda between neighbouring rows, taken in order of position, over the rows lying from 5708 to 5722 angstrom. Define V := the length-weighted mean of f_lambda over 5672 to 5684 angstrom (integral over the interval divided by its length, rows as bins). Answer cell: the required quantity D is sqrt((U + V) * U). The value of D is 4.69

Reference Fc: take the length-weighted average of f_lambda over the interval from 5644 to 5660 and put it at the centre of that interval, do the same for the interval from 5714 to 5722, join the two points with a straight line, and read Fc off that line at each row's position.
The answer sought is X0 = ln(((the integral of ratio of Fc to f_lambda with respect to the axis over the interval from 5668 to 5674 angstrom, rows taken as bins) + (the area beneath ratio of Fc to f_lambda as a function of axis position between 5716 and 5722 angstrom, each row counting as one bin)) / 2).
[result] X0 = 1.80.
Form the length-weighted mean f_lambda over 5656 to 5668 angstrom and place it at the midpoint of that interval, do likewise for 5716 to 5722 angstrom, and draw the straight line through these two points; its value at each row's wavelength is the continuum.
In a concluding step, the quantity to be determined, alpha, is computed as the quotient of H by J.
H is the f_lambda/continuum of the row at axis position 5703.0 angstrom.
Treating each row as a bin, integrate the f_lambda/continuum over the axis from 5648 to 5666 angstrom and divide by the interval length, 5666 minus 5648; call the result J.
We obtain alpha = 1.02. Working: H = 1.05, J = 1.03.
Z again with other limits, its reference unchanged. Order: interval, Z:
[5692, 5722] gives 5718.0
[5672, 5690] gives 5682.0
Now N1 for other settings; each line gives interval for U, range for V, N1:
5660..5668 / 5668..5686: 6.31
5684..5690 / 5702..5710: 6.40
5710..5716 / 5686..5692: 6.44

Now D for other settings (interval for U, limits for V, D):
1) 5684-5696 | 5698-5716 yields 5.67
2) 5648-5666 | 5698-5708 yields 5.06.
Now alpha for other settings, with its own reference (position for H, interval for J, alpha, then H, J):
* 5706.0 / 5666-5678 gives 1.00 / 1.03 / 1.02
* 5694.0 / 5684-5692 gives 1.13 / 1.12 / 0.99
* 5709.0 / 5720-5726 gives 1.03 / 1.06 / 1.03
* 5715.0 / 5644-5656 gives 1.02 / 1.05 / 1.03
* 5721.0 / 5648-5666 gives 0.98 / 1.01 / 1.03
